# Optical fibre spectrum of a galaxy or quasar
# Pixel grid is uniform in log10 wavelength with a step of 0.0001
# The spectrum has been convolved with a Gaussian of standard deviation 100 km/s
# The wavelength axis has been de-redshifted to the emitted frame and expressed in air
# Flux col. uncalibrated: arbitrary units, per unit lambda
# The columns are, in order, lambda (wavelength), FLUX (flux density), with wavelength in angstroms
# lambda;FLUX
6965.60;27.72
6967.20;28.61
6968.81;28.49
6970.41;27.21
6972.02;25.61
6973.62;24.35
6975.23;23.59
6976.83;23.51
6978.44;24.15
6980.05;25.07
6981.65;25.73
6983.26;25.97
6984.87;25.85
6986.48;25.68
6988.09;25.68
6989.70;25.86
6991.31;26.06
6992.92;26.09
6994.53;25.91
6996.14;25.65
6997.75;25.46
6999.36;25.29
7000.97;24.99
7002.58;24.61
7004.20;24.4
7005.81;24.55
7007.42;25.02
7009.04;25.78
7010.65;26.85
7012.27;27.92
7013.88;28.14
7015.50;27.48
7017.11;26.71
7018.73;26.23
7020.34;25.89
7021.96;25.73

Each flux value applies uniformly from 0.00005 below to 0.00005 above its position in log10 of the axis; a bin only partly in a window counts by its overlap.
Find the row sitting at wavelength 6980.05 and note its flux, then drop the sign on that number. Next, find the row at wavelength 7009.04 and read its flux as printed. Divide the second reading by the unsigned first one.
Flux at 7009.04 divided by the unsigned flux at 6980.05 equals 1.03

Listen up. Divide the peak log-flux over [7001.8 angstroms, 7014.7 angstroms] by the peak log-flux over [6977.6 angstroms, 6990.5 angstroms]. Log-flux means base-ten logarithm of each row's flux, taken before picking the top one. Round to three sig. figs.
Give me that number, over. 1.02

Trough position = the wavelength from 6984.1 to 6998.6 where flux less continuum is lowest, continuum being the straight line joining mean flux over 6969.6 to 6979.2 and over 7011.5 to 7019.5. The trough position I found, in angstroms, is 6997.75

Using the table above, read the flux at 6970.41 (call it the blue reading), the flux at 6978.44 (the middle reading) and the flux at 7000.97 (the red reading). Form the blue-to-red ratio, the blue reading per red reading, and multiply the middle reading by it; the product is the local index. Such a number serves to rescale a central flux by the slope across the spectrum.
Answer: 26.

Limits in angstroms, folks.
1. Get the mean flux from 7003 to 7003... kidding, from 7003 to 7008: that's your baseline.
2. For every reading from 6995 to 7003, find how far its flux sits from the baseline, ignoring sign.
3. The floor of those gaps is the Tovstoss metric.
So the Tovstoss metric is 0.0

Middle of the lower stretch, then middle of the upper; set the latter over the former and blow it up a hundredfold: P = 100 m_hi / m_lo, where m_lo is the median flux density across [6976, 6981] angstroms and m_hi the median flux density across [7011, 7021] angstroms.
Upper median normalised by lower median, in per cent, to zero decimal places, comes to 112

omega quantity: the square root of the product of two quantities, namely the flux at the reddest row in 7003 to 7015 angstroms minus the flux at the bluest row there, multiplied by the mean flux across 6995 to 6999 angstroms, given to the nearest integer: 10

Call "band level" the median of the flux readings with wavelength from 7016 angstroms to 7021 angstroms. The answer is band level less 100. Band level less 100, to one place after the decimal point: -73.8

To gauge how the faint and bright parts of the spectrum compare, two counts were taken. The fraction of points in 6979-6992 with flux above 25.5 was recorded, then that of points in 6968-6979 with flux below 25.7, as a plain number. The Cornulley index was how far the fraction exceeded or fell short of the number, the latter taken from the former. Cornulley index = -4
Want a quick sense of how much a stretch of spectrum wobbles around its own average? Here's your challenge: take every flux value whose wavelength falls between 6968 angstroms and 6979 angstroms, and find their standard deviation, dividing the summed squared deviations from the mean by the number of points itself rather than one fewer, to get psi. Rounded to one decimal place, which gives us 1.8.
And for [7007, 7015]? 1.2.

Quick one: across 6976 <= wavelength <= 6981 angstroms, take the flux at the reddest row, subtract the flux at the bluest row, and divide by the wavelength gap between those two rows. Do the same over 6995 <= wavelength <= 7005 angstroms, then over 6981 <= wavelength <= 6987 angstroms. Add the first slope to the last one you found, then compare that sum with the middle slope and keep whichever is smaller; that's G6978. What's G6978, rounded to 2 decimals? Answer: -0.16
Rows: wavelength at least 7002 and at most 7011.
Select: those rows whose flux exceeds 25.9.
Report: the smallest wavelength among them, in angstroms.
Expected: 7010.65 angstroms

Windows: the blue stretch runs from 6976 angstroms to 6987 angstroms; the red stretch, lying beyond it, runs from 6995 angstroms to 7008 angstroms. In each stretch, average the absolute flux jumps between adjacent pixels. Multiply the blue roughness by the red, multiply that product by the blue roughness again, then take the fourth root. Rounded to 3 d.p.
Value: 0.487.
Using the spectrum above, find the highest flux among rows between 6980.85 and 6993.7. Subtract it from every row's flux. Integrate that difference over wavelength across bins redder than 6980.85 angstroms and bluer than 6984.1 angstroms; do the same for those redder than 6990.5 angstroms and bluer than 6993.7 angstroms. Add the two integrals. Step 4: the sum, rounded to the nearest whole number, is -1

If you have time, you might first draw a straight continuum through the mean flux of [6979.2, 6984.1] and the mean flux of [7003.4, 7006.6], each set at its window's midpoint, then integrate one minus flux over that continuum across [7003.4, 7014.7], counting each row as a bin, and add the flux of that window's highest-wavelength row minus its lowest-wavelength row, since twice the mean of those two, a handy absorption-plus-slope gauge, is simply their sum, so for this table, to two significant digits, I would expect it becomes 2.9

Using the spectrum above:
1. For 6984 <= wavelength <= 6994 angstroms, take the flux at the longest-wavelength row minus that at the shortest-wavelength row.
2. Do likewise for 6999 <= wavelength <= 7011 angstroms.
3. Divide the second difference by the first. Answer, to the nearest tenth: 6.5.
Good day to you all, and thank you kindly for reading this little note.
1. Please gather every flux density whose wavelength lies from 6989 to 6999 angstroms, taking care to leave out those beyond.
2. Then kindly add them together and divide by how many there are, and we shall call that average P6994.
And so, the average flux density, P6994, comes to 25.8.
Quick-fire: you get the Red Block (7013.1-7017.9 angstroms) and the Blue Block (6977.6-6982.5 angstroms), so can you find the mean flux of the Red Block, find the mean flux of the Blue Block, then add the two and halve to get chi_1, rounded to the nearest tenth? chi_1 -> 26.2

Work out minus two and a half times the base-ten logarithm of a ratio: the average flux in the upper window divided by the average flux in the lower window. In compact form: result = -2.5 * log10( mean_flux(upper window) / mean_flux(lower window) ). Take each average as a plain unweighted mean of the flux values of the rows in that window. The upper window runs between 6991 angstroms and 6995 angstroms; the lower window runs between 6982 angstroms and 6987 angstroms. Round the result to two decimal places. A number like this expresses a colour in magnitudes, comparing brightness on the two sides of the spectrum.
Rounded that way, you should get -0.01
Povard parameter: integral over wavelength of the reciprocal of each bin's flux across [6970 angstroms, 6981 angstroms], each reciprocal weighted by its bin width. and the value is 0.45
